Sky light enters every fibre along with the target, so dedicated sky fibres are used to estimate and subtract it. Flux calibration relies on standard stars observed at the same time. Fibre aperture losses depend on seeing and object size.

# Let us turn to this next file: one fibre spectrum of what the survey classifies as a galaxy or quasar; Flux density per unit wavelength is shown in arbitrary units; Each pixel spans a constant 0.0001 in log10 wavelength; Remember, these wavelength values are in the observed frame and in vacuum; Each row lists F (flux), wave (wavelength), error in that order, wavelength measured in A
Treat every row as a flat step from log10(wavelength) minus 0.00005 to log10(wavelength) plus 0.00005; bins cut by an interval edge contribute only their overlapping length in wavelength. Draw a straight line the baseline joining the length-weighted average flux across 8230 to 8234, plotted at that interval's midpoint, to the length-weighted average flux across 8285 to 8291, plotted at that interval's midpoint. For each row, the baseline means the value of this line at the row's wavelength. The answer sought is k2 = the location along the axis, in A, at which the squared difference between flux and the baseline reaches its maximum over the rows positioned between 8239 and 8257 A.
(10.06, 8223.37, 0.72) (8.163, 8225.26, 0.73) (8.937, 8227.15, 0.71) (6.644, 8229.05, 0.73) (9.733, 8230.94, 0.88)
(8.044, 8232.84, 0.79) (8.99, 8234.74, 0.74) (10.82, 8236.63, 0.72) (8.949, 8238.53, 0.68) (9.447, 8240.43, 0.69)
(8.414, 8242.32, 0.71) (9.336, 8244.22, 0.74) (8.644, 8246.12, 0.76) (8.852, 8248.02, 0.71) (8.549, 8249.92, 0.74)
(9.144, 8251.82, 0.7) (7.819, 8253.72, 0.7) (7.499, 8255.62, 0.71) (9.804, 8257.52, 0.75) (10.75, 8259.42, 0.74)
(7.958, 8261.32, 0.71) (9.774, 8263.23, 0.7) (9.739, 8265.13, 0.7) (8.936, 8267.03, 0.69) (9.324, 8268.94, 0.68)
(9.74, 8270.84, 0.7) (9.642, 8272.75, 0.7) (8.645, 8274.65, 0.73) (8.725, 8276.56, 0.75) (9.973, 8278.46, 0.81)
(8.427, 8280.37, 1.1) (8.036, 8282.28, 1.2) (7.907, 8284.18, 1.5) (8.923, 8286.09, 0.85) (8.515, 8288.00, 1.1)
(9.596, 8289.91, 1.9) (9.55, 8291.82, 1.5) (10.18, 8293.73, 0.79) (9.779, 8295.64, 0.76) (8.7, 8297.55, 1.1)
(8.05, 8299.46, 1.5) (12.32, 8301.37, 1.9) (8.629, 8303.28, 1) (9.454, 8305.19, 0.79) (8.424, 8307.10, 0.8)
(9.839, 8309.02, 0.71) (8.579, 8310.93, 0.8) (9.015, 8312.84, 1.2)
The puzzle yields 8255.62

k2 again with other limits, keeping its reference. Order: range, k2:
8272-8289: 8284.18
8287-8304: 8301.37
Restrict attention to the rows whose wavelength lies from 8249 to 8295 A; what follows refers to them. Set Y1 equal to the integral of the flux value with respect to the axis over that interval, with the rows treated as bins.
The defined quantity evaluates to 416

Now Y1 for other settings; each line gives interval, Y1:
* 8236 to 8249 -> 119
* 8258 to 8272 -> 133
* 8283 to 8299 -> 146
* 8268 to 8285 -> 152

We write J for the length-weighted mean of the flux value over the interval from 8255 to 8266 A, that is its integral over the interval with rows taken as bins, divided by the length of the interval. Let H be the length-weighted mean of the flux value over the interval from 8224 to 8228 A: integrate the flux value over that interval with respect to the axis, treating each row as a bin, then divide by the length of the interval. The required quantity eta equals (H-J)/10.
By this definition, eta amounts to -0.06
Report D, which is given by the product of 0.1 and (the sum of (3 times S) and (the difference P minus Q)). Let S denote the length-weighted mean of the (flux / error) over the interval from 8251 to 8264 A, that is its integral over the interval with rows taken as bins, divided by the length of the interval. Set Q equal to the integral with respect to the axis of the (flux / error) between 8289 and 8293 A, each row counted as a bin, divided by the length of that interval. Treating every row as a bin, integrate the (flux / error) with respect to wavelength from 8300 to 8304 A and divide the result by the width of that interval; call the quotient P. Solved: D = 3.86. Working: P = 7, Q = 6.1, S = 12.5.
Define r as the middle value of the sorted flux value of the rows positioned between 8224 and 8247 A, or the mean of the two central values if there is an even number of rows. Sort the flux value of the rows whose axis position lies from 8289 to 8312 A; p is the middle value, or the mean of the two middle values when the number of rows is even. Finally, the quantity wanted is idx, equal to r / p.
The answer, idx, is 0.94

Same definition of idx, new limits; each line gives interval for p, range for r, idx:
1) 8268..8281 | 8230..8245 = 0.98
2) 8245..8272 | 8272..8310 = 0.98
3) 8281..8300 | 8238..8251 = 1.00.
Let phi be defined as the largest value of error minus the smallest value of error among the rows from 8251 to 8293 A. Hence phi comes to 1.22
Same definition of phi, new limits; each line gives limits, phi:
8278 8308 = 1.14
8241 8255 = 0.06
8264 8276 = 0.05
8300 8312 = 1.19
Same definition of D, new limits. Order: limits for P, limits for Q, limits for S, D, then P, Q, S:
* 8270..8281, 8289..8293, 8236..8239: 4.82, 12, 6.1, 14.1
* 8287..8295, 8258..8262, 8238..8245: 3.37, 8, 13.0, 12.8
